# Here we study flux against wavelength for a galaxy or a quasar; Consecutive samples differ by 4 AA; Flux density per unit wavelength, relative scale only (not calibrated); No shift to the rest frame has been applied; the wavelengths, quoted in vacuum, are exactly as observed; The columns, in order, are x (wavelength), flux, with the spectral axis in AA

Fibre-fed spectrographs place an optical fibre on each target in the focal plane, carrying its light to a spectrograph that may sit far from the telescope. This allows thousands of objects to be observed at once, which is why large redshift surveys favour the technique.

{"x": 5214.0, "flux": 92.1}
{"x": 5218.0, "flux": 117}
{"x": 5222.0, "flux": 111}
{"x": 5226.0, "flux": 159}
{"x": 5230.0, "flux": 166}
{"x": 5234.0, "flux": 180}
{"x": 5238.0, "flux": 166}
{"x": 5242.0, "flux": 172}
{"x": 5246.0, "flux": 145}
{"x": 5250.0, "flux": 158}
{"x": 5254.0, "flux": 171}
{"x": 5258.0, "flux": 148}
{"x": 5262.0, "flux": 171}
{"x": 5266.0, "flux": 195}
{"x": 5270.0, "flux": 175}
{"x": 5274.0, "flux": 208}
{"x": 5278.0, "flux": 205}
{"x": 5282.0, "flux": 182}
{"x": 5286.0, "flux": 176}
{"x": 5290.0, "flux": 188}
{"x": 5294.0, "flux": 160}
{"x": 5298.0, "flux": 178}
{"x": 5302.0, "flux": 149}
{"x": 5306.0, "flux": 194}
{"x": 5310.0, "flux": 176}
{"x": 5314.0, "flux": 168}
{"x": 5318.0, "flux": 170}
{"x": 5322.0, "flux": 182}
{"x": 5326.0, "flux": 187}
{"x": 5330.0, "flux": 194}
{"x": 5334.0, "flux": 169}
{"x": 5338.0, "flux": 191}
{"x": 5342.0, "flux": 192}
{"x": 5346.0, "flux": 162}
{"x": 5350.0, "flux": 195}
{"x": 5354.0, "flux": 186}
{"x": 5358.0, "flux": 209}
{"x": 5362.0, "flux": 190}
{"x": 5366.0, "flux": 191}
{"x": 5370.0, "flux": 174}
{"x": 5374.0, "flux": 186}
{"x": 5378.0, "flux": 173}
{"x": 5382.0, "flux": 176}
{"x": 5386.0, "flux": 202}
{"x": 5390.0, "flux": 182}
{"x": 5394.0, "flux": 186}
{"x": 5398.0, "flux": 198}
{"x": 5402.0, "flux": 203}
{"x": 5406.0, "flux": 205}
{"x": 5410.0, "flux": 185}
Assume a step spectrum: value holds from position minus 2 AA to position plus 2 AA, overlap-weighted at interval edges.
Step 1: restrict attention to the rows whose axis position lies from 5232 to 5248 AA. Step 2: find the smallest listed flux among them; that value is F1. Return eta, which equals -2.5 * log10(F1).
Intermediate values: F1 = 145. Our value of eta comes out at -5.40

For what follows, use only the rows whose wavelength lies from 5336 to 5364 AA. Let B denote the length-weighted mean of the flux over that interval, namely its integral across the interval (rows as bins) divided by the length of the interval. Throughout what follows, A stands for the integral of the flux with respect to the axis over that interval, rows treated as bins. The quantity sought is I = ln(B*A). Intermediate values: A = 5300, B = 189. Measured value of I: 13.8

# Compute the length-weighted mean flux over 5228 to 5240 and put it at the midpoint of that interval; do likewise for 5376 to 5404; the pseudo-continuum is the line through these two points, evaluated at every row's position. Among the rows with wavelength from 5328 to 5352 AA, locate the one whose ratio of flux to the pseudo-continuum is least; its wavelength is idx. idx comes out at 5346.0 AA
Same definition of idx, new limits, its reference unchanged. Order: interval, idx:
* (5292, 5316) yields 5302.0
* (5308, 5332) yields 5314.0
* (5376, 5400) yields 5378.0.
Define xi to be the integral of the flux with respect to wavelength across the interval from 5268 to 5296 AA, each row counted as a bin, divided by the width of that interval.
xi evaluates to 185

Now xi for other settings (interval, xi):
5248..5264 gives 162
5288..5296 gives 174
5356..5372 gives 191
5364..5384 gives 180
